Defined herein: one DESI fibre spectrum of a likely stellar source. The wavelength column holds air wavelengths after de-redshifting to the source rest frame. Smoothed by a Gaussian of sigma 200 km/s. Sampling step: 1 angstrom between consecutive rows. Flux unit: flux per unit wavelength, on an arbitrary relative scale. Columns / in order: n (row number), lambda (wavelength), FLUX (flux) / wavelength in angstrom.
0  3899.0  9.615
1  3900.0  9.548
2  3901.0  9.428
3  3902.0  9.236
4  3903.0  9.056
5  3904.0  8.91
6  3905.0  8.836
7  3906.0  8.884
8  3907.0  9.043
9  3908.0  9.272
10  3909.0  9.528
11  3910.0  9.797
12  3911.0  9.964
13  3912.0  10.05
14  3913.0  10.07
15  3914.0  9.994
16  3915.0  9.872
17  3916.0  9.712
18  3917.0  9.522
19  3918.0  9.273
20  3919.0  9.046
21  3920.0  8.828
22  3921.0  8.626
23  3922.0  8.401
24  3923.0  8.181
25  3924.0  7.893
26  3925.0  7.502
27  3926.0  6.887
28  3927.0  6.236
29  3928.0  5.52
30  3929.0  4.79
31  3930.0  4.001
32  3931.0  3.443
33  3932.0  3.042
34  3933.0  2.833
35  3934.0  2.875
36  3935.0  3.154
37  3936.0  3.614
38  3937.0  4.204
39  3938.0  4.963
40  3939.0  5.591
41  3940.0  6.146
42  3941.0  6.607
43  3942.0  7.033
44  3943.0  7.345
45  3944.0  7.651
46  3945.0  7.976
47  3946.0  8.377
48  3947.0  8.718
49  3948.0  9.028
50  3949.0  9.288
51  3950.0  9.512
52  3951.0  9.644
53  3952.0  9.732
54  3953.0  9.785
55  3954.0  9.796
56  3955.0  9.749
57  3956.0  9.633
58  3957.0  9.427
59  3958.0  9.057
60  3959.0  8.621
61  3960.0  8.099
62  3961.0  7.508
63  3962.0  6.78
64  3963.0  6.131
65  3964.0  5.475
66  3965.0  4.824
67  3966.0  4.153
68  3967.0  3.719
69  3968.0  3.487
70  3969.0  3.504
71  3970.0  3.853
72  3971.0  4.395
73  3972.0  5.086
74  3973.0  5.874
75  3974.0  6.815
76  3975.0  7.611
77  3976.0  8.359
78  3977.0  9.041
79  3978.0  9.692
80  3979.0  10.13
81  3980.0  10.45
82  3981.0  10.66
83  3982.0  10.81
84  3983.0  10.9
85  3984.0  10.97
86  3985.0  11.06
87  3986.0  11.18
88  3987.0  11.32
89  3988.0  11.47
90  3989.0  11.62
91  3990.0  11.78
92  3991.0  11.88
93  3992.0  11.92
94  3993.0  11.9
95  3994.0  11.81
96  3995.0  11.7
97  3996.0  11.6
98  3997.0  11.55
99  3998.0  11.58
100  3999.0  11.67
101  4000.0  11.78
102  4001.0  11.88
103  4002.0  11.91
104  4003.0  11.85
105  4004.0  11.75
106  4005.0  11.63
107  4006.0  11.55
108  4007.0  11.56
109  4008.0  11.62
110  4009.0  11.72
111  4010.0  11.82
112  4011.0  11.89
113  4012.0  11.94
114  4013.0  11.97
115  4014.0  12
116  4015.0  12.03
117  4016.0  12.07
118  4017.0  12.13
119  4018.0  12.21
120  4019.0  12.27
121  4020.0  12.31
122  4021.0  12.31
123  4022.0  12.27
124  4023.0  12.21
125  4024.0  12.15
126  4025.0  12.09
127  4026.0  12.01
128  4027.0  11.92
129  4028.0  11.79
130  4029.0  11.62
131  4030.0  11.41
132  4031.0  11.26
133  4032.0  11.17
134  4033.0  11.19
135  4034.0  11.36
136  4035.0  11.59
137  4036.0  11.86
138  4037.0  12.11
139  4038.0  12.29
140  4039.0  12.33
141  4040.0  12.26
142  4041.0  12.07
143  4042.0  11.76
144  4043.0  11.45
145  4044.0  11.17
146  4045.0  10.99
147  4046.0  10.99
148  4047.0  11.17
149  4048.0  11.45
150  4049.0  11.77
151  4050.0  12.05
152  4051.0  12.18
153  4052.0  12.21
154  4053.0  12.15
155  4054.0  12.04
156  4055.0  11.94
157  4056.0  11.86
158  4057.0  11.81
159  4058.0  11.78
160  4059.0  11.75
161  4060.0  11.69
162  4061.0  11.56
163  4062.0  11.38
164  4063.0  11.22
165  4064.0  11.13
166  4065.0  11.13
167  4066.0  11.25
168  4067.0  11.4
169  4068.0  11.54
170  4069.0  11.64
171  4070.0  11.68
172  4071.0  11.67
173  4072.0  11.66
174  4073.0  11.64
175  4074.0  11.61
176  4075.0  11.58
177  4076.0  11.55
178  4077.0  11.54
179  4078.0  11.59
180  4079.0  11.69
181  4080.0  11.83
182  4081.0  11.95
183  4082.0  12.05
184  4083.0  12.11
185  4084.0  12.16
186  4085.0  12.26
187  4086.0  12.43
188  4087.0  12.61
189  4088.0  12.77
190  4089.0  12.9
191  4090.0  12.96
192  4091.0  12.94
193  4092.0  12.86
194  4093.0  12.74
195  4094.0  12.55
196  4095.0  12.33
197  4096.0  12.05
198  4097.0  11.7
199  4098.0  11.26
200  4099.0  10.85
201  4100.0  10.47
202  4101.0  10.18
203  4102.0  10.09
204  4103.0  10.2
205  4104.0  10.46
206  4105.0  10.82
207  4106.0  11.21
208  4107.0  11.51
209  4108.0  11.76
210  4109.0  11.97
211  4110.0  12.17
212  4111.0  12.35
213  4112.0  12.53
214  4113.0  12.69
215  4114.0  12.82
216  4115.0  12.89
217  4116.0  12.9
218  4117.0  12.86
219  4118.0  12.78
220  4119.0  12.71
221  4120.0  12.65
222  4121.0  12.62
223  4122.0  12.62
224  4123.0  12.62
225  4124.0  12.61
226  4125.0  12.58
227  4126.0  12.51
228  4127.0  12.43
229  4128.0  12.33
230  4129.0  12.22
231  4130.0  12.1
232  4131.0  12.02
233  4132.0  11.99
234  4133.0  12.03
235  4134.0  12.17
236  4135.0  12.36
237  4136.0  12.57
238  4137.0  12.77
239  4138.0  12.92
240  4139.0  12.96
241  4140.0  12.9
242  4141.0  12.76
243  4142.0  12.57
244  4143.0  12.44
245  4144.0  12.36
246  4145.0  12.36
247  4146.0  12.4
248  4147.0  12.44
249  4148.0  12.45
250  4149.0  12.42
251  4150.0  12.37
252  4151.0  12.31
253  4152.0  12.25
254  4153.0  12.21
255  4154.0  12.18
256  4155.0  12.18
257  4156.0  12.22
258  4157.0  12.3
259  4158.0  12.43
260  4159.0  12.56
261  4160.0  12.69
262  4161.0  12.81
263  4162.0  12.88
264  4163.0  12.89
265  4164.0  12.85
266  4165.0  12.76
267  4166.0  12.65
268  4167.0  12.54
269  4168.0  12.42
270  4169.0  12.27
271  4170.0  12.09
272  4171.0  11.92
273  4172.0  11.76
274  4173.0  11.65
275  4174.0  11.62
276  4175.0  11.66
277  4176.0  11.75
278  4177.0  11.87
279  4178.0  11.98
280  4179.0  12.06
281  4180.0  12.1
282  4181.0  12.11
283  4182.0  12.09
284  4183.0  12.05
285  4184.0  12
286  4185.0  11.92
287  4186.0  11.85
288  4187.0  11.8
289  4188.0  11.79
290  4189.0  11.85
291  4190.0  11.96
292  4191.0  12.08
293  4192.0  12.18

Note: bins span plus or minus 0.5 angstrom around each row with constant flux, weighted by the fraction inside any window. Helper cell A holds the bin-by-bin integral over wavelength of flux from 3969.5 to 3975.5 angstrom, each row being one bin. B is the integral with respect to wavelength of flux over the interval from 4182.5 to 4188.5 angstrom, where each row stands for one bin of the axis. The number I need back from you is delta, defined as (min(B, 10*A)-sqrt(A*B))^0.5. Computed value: 4.7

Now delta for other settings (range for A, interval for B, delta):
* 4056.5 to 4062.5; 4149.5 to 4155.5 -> 1.3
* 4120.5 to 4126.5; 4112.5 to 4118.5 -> 0.8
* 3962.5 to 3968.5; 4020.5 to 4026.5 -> 5.3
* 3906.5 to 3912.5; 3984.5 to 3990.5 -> 2.4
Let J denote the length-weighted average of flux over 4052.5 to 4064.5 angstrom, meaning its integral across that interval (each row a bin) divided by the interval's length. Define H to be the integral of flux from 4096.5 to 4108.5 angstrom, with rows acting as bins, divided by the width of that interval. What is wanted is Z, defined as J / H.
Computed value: 1.08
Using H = 10.9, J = 11.7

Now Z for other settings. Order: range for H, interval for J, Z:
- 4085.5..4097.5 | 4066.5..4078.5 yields 0.92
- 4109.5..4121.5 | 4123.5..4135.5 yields 0.97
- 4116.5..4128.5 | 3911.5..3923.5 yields 0.74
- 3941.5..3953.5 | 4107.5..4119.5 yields 1.45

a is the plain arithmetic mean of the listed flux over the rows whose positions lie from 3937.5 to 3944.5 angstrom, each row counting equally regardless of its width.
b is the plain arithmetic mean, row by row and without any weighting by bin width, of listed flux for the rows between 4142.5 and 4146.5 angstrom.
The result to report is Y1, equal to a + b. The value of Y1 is 18.9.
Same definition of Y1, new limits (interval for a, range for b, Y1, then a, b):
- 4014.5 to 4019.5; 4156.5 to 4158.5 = 24.5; 12.1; 12.4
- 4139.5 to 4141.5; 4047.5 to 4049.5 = 24.4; 12.8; 11.6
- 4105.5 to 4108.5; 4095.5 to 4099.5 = 23.0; 11.5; 11.5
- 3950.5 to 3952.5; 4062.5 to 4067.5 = 20.9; 9.7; 11.2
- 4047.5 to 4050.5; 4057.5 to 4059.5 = 23.5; 11.8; 11.8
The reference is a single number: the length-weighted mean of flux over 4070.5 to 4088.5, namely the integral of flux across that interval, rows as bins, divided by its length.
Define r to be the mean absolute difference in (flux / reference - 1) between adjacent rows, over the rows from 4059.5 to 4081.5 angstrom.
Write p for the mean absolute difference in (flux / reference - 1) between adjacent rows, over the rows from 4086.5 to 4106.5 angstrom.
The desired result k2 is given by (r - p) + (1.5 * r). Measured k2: -0.003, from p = 0.019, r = 0.007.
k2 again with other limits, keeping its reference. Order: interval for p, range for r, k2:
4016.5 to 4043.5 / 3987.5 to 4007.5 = 0.006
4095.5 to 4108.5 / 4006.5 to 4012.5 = -0.009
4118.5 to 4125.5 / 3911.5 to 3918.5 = 0.027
